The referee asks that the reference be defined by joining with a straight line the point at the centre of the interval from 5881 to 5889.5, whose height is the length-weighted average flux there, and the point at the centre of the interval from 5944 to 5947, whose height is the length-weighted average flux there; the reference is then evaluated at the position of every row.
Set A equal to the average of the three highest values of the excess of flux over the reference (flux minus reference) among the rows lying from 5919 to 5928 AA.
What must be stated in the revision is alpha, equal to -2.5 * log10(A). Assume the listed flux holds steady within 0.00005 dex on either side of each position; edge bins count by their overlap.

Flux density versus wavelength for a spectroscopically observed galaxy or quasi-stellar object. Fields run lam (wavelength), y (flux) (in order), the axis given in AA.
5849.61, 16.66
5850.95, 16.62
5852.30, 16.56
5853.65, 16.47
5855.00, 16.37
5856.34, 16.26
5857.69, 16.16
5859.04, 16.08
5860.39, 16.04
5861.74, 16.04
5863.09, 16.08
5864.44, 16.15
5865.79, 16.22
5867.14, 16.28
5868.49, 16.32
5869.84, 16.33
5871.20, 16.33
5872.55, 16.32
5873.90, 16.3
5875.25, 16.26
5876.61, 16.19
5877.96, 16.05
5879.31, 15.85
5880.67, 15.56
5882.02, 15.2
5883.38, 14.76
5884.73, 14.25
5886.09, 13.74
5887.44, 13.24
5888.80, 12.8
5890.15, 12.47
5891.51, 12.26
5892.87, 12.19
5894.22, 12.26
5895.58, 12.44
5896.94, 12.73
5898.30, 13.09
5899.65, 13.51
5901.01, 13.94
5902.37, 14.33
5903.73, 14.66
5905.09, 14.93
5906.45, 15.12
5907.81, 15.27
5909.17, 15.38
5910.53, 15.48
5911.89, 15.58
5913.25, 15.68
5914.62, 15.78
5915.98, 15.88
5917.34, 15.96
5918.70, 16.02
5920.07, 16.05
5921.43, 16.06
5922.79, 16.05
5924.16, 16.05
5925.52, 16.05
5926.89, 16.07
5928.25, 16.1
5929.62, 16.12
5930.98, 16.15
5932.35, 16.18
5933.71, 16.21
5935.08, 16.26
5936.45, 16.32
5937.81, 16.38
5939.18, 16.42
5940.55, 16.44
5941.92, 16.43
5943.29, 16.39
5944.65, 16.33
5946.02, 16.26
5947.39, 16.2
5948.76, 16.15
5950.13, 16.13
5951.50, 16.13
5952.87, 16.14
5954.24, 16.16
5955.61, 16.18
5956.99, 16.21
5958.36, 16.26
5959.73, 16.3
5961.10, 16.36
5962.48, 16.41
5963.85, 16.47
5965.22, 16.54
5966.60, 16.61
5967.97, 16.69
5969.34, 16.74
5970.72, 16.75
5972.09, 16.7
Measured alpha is 0.5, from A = 0.7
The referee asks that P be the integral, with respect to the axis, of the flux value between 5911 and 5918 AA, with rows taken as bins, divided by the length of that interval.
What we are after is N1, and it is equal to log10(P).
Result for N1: 1.198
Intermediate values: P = 15.8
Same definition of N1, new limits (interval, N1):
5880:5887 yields 1.166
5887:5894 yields 1.099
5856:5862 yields 1.207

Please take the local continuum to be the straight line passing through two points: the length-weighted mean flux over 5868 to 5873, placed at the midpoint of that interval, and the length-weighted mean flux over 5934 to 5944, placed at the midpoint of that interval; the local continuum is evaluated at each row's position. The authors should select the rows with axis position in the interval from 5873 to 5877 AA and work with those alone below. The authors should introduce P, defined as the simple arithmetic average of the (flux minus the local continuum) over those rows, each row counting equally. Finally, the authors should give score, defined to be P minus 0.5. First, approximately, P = -0.1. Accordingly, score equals -0.56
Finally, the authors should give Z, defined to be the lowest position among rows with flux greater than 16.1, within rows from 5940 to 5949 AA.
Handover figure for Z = 5940.55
